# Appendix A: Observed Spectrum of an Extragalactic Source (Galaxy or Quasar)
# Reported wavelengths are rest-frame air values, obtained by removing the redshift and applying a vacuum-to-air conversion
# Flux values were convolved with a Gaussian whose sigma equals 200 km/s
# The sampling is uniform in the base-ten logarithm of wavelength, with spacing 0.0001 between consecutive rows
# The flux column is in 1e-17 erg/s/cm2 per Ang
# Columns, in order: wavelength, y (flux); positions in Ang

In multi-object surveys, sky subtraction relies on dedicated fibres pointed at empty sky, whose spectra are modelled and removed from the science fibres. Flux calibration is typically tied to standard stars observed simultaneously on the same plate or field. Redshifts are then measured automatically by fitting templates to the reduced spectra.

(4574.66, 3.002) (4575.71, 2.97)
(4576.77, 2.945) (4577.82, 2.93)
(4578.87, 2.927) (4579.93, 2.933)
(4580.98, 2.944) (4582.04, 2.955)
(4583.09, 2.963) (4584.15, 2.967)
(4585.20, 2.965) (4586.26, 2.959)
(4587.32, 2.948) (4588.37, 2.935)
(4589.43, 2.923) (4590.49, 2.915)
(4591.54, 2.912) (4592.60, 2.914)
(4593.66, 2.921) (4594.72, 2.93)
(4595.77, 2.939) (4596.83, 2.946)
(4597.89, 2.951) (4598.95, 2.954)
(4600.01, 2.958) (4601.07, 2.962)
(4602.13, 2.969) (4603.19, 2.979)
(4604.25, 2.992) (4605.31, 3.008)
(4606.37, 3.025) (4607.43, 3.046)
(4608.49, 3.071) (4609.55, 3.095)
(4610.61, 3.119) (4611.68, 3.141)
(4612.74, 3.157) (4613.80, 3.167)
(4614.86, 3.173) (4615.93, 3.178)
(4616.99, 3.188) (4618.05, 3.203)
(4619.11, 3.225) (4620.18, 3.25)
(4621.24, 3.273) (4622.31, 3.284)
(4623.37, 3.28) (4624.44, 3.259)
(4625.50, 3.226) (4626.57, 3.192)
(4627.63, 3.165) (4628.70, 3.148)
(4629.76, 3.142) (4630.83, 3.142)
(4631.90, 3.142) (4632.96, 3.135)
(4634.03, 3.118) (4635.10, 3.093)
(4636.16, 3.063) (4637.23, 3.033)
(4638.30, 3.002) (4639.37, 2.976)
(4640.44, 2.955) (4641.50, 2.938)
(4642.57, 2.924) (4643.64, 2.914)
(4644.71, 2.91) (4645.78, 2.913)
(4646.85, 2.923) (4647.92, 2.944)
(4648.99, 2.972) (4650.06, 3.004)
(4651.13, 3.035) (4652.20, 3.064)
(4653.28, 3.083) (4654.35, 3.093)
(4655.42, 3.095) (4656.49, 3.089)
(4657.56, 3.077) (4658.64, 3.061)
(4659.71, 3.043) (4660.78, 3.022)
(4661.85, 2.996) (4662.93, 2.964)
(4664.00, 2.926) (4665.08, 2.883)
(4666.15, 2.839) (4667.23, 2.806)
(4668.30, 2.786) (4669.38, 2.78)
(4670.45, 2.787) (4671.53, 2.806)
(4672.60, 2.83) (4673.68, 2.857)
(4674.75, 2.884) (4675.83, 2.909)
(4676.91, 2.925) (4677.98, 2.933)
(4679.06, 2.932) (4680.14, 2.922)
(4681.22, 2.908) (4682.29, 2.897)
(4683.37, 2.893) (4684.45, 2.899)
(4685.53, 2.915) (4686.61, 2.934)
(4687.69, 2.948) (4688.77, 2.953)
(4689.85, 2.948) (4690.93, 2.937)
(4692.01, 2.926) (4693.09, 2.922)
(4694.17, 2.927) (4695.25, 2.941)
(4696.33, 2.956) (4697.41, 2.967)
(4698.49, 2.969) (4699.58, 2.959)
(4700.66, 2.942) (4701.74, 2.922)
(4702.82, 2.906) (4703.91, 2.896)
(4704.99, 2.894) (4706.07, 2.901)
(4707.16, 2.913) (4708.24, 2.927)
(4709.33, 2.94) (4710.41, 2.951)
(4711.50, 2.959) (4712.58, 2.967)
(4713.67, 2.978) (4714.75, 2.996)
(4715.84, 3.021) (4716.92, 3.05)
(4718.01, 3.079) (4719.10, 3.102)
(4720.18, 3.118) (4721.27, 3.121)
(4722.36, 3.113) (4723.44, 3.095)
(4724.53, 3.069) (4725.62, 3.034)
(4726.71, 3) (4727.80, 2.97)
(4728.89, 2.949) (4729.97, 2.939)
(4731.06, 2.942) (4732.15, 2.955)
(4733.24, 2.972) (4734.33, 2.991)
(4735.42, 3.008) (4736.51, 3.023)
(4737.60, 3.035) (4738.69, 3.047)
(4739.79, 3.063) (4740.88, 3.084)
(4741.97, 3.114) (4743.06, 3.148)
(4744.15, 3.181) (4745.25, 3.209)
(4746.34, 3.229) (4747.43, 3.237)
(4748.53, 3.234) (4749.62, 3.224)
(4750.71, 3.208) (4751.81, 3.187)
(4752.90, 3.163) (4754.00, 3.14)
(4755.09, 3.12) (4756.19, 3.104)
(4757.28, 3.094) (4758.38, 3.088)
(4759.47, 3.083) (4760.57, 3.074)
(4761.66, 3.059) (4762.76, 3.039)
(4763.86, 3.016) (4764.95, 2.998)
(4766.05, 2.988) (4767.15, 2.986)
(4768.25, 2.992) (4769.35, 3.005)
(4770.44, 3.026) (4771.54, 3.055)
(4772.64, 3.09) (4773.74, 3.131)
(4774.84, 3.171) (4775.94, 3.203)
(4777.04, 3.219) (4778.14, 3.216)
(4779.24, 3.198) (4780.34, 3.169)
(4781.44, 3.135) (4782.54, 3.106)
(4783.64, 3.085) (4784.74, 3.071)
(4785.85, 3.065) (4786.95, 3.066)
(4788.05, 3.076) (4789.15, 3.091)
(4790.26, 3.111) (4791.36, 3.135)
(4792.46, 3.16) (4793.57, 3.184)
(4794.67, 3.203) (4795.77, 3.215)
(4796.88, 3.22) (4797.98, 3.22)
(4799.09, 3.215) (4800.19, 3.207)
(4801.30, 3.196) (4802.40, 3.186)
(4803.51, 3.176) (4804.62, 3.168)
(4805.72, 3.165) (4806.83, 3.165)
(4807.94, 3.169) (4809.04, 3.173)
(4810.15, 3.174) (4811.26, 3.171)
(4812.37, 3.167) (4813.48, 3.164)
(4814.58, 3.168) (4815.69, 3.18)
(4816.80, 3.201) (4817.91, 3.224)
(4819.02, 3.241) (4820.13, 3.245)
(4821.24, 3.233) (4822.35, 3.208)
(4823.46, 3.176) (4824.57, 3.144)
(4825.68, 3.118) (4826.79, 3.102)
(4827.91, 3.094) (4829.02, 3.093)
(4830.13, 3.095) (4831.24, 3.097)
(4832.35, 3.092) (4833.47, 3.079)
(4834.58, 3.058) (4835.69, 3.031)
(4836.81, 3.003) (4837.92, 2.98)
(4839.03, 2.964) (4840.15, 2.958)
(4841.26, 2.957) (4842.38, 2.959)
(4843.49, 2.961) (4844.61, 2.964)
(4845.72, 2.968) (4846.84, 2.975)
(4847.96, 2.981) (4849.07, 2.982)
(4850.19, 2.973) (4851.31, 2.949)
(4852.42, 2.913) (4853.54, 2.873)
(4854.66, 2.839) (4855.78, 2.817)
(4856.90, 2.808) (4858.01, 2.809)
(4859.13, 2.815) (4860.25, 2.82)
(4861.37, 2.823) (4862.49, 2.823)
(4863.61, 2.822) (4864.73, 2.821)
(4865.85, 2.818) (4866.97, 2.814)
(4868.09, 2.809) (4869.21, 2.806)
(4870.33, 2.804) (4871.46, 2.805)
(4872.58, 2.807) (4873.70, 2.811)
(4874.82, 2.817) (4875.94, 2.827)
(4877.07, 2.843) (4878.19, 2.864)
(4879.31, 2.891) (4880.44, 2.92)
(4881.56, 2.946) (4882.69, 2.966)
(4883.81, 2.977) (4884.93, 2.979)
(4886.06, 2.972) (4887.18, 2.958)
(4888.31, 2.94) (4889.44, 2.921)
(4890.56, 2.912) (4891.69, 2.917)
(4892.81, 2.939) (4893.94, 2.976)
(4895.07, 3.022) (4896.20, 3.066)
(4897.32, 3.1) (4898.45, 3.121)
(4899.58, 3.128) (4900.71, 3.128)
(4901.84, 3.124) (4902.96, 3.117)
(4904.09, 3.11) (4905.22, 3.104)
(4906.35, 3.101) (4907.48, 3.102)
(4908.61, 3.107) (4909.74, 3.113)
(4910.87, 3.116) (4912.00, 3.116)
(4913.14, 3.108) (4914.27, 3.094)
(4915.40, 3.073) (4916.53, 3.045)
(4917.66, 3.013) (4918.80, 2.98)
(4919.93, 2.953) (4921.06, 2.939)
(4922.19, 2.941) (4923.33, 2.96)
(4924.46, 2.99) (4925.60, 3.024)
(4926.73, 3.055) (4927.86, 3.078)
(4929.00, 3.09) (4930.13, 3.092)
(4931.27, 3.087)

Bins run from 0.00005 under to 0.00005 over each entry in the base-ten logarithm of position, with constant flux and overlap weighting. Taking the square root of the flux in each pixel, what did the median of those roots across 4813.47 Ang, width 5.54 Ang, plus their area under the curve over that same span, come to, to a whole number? 12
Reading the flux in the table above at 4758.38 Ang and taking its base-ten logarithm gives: 0.490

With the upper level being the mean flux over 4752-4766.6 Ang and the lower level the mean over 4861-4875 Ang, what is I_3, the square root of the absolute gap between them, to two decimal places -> 0.51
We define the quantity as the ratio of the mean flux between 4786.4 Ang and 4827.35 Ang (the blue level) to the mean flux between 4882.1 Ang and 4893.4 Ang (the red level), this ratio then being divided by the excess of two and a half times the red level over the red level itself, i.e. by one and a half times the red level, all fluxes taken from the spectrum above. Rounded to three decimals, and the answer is 0.243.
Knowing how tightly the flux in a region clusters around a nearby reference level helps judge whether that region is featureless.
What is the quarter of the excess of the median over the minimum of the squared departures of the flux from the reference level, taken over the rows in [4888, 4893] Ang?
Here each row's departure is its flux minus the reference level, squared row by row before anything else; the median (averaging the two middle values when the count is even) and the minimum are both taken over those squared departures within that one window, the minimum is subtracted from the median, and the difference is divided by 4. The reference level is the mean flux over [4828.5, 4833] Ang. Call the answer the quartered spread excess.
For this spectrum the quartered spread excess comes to 0.0016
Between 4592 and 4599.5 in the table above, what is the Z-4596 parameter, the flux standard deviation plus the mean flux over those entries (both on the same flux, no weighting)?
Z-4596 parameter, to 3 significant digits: 2.95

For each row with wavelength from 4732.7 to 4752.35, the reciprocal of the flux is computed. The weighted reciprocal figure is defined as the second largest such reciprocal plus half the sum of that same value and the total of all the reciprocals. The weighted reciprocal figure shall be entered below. 3.39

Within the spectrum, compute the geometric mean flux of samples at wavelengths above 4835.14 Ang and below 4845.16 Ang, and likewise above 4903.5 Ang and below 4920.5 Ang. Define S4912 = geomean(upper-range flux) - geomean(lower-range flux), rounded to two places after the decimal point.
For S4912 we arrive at 0.10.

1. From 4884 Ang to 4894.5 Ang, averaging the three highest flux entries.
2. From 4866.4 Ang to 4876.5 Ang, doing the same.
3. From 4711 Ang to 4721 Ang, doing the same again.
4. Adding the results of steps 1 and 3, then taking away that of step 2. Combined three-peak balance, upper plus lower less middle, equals 3.3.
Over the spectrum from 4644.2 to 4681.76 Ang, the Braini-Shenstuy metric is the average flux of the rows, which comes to 2.94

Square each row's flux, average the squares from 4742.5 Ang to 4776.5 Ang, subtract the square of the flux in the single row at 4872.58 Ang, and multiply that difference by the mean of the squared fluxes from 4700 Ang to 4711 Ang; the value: 15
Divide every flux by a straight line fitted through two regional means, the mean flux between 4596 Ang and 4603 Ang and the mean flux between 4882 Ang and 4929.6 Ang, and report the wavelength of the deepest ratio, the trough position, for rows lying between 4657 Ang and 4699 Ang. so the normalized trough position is 4669.38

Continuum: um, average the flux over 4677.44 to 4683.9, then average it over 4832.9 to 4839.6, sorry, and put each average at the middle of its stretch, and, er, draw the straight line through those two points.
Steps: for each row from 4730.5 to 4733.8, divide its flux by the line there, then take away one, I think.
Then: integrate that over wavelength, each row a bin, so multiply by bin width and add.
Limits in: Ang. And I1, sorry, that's 0.01 Ang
